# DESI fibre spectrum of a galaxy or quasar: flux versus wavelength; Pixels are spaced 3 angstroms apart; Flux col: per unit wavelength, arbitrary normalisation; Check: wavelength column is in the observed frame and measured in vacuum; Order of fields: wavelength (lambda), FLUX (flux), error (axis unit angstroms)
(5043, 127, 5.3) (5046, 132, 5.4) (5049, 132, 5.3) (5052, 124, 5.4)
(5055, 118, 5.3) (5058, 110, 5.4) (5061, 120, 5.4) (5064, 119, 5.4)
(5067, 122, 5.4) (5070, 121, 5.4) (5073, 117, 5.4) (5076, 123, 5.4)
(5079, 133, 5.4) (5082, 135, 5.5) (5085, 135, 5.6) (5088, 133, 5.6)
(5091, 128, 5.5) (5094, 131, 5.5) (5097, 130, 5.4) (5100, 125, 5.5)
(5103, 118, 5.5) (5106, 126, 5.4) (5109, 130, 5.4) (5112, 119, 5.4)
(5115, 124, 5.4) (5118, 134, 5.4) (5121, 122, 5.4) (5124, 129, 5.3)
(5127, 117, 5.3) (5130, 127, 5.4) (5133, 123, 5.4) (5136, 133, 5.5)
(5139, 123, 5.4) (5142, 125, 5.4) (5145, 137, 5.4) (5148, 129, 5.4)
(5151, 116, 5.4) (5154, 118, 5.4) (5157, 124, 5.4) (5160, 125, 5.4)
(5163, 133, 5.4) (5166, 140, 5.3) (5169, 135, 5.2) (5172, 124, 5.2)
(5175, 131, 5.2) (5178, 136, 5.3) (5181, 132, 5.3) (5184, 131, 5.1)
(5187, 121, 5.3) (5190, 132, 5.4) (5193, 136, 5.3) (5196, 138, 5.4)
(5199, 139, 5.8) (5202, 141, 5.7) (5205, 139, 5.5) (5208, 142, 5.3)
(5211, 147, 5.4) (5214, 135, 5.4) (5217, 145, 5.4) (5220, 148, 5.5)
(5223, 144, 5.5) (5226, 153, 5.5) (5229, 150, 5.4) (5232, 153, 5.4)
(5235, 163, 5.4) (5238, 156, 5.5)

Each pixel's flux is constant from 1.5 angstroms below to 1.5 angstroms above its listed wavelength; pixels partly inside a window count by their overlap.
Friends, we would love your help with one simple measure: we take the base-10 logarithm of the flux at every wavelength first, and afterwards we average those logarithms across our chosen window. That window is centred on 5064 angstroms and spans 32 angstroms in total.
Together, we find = 2.08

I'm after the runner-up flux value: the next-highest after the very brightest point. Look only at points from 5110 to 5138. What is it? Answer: 133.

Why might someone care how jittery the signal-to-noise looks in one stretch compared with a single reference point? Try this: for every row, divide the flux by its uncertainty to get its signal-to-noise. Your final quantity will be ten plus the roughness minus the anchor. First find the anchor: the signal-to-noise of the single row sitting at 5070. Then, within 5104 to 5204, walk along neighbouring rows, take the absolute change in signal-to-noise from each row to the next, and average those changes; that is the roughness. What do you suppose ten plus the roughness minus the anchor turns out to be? -11.1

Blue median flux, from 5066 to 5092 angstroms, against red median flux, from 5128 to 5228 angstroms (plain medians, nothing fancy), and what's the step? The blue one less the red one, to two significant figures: -5.0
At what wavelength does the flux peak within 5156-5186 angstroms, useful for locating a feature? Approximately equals 5166 angstroms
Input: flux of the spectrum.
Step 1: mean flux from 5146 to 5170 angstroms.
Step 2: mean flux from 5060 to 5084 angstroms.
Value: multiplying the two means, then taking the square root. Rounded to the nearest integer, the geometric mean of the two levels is 126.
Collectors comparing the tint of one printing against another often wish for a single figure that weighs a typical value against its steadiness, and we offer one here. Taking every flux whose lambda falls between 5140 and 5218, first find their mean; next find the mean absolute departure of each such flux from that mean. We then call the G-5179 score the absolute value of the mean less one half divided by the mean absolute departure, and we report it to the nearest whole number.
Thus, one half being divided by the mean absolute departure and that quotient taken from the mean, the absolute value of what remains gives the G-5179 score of 133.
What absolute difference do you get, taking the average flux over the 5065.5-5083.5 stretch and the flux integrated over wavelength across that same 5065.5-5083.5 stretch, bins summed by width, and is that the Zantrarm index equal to 2128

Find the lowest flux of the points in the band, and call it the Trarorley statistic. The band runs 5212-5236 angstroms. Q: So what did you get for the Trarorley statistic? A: 135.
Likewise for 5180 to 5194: 121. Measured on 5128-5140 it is 123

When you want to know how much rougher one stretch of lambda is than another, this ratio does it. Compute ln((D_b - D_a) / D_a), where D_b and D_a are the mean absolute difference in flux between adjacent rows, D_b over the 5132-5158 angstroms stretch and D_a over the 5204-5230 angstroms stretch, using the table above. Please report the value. -1.25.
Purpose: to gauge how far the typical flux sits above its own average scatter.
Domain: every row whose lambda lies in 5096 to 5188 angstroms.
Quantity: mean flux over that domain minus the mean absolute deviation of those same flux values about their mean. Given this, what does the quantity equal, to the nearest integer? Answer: 122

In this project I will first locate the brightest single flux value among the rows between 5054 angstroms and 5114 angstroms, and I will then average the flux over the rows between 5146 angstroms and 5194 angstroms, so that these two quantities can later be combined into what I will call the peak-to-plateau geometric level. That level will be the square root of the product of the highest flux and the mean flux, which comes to 132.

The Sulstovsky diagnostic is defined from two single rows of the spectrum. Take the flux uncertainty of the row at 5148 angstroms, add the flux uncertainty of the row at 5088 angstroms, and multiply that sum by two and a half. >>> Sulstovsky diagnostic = 27.5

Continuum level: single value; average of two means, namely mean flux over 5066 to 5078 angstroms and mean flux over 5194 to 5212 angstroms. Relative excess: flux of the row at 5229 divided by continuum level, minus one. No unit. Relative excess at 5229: 0.15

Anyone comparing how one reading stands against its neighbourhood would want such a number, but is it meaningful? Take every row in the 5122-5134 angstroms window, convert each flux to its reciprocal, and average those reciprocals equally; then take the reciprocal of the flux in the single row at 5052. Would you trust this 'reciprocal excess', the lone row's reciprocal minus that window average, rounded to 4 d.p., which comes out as 0.0000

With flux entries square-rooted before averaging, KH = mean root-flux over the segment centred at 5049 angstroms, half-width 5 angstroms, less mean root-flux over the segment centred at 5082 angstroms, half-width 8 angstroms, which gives -0.11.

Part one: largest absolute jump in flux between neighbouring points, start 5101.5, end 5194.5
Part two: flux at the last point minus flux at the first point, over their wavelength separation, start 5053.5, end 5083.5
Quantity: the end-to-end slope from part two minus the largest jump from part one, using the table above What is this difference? -12.4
